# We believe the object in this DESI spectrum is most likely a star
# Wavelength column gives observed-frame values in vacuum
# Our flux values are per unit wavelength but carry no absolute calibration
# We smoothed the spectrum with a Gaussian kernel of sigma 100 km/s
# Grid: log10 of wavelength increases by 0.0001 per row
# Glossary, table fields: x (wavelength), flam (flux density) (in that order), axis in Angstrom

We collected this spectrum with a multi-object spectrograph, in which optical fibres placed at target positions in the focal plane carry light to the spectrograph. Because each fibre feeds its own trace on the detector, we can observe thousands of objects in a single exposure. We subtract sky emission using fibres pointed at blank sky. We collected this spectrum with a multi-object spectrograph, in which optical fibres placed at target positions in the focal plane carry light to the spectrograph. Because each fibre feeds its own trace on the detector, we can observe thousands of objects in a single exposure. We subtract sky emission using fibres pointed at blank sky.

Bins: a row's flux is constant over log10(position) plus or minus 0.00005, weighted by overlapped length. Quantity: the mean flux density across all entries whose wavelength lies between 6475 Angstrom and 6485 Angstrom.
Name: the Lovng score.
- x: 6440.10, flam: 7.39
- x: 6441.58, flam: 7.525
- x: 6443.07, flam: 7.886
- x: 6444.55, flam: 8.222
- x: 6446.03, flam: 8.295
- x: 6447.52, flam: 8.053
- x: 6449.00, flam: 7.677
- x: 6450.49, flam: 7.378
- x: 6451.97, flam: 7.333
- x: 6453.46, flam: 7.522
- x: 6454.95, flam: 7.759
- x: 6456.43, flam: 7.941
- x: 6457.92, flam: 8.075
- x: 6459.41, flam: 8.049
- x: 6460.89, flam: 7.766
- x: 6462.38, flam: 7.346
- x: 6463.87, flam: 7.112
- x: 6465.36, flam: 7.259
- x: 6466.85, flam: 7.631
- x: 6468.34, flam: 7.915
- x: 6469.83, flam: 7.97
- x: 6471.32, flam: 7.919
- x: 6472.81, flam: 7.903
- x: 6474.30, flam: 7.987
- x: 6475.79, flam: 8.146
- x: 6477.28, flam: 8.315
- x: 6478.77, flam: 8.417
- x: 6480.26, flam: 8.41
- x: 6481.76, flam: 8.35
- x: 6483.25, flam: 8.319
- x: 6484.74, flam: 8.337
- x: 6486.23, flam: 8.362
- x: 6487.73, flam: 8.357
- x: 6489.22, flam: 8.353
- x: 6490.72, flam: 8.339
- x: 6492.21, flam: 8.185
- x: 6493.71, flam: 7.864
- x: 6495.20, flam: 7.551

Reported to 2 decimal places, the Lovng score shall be 8.33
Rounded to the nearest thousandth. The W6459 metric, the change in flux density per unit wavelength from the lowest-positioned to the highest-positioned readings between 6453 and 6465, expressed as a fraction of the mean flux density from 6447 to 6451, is -0.005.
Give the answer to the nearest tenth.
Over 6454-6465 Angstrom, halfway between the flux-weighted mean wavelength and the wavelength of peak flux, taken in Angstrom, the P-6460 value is 6458.6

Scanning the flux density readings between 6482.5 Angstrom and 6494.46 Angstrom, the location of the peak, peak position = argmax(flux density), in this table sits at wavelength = 6486.23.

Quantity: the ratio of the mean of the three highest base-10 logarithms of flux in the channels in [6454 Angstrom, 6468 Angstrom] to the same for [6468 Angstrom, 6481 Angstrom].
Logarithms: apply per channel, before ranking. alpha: 0.979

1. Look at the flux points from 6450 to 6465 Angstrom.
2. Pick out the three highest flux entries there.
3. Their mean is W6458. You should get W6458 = 8.02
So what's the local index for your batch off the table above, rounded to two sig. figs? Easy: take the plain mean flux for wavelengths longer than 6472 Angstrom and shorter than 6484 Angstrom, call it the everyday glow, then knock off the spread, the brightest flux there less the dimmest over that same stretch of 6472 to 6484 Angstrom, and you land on 7.7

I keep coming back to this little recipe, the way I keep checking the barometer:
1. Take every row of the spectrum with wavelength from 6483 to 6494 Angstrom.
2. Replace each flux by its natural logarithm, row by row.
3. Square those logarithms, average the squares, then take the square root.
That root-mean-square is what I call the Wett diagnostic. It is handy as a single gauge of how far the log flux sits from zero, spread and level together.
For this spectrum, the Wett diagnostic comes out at 2.11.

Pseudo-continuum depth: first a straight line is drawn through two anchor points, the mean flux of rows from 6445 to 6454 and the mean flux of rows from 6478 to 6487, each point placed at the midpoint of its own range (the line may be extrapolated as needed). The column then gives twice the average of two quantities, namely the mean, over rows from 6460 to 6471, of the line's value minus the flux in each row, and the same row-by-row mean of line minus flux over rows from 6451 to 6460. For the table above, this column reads 0.5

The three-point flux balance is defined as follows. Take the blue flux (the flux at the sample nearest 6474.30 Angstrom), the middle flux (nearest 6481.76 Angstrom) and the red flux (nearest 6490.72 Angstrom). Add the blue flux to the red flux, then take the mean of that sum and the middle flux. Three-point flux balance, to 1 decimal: 12.3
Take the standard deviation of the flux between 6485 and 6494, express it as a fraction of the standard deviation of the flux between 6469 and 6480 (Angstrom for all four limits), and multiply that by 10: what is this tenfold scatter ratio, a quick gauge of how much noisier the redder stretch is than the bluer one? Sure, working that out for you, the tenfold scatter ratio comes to 10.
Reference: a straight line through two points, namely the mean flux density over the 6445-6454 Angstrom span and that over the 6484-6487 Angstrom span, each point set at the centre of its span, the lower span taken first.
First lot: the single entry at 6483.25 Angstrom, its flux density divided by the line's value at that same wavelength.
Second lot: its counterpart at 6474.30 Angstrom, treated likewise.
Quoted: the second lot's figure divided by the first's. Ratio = 0.98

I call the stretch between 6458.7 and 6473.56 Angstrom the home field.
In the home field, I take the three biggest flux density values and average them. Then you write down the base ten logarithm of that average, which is 0.902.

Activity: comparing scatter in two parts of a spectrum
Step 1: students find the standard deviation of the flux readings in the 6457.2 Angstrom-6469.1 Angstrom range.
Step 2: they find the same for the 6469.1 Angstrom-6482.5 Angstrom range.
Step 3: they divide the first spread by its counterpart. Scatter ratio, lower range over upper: 1.7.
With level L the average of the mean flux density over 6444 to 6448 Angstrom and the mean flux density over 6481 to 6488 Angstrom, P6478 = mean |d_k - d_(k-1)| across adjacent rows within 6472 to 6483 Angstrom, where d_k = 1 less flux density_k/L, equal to 0.012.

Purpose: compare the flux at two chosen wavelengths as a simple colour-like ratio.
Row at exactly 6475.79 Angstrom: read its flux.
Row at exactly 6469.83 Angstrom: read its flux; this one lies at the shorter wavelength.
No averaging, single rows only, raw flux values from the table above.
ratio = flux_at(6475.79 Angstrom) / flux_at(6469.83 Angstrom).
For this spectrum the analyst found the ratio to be 1.02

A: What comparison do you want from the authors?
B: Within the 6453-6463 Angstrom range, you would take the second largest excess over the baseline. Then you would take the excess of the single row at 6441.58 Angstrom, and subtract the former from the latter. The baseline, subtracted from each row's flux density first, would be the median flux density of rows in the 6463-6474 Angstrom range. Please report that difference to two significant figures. -0.52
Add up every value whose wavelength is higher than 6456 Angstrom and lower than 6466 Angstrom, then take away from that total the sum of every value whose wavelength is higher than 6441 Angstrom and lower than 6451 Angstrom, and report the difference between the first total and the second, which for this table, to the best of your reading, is -1.5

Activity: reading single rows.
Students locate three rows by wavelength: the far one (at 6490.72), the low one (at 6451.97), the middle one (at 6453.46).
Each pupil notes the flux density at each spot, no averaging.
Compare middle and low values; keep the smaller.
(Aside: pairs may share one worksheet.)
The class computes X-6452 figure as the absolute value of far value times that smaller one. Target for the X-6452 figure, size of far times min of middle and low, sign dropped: 61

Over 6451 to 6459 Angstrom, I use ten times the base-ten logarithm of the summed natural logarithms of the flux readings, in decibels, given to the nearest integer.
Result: 10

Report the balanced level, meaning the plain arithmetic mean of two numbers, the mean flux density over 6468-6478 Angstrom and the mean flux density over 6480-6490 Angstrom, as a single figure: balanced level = 8.19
